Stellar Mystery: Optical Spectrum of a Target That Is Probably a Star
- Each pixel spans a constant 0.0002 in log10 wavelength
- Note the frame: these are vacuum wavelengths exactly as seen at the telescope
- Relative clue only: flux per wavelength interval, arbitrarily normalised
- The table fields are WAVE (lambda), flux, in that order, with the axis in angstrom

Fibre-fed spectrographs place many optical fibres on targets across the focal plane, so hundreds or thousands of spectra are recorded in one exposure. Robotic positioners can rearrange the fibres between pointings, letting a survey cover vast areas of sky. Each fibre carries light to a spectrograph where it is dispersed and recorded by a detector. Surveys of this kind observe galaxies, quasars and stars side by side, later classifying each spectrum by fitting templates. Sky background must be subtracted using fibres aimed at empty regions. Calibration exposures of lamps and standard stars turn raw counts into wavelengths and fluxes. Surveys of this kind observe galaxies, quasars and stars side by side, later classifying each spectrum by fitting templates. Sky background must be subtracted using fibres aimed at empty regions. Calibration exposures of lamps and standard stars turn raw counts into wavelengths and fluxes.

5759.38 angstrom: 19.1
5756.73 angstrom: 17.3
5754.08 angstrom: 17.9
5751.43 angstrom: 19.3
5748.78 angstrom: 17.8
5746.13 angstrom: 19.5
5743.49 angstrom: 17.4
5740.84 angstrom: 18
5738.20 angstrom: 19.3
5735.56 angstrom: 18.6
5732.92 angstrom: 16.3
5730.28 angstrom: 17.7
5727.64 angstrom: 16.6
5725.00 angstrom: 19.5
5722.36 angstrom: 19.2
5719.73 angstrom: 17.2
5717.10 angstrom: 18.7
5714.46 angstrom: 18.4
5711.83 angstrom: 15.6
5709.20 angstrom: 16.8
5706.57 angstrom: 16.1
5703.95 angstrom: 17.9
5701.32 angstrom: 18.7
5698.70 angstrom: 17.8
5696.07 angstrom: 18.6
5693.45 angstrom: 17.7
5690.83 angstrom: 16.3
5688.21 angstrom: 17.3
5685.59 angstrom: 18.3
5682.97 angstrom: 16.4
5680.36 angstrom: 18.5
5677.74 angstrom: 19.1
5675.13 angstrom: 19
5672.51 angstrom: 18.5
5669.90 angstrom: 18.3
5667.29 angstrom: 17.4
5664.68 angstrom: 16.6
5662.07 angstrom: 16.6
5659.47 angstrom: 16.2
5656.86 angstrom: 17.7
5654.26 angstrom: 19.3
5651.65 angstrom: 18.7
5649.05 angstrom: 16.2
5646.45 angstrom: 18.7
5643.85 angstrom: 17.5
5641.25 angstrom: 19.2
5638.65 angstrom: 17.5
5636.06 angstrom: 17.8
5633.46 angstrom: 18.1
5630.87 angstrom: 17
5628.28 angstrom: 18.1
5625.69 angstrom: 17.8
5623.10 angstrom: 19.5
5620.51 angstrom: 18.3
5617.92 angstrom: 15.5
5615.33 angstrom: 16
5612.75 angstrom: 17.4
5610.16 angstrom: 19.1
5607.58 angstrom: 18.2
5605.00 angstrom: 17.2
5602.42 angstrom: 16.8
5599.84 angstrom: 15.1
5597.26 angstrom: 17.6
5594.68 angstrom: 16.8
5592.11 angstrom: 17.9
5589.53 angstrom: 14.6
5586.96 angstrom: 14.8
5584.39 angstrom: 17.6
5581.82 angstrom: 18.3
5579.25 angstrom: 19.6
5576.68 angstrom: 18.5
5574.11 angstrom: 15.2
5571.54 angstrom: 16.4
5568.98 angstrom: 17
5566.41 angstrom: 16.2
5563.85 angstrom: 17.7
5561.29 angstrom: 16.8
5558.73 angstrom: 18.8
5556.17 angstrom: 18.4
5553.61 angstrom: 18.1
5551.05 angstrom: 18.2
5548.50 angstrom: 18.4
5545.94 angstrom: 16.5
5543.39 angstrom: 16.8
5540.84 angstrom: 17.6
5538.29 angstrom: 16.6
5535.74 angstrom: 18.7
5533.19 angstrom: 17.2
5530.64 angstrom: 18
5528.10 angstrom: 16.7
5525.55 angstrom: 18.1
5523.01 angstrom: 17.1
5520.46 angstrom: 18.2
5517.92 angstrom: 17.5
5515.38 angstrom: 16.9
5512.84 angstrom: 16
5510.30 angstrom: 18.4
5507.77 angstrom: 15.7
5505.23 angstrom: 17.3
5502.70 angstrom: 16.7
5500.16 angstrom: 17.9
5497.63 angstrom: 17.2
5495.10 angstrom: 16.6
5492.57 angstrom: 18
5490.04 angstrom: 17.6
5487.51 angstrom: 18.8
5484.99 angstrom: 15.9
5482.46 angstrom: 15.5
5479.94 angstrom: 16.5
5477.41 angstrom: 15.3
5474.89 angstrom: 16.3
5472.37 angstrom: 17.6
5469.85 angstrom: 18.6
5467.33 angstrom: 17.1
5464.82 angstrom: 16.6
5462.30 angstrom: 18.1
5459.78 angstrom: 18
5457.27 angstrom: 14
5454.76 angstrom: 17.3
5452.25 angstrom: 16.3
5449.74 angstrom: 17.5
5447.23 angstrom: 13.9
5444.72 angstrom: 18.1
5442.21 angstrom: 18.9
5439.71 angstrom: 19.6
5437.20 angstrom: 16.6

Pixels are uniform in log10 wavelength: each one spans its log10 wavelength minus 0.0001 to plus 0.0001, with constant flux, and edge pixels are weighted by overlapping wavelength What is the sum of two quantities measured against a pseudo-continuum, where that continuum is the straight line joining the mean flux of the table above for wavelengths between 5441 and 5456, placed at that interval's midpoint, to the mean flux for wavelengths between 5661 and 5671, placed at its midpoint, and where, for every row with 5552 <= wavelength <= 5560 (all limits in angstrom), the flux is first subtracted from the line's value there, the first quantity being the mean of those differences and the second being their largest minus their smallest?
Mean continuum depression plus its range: -0.6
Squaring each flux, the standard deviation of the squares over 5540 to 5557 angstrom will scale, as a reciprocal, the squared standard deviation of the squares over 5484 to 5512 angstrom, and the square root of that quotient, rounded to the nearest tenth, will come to 6.5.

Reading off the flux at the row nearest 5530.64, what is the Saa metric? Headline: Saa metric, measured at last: 18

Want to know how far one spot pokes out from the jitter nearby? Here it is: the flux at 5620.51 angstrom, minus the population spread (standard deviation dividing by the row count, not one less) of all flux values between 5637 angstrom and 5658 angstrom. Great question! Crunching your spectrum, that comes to 17.3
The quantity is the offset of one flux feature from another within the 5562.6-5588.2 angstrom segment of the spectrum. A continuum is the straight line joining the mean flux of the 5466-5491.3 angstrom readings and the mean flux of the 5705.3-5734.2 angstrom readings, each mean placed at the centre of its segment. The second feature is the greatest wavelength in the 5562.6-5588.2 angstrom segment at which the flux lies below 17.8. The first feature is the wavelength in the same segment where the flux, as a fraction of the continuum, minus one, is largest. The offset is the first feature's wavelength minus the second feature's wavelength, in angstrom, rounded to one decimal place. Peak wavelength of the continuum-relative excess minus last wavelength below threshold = -7.7 angstrom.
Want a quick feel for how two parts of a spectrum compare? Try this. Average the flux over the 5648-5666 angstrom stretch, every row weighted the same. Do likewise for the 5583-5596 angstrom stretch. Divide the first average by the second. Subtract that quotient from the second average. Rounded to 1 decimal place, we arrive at 15.3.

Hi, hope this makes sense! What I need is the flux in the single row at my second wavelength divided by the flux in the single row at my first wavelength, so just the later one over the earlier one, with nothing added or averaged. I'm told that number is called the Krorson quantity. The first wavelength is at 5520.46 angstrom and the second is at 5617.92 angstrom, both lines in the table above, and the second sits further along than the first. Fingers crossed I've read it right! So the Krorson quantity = 0.85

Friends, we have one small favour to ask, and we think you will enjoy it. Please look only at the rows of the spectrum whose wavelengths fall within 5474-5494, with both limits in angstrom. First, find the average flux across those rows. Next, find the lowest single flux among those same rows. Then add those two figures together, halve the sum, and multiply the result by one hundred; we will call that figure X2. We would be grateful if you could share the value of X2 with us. 1602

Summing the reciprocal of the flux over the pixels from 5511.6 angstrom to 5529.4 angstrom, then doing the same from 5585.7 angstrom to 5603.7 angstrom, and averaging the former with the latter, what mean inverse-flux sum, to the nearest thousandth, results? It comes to 0.421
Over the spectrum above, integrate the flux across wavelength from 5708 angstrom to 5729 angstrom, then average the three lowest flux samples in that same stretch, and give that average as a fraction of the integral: 0.044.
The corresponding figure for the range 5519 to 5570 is 0.018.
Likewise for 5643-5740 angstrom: 0.009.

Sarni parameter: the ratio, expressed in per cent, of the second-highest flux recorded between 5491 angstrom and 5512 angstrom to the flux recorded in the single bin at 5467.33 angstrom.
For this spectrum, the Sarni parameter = 105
